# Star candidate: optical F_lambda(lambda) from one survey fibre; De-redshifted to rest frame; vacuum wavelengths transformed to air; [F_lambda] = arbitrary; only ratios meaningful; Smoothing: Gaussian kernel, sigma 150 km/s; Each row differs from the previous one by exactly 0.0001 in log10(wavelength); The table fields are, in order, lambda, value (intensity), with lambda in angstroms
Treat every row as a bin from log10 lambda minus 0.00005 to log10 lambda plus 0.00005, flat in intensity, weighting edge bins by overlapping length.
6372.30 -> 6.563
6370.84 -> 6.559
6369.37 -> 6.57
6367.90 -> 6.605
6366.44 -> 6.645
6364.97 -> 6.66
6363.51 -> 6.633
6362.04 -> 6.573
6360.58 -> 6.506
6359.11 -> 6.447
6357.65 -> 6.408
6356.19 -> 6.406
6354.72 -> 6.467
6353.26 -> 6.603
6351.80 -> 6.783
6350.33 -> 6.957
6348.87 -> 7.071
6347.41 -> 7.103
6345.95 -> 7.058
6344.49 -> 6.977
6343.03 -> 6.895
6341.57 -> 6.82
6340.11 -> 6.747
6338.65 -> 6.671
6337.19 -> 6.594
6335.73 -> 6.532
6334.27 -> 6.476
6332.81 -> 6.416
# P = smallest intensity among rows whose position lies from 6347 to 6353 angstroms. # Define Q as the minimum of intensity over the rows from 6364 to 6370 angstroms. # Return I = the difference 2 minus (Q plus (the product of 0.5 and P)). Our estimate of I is -8.0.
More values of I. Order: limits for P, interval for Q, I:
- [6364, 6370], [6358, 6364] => -7.7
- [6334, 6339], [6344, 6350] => -8.2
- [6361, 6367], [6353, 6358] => -7.7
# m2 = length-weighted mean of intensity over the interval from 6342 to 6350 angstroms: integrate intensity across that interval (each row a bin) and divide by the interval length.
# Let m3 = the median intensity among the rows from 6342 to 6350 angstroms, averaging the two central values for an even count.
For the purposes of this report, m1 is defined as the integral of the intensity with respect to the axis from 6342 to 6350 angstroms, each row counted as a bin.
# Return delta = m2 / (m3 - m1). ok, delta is -0.14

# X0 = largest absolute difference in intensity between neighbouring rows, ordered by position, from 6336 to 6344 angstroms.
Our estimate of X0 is 0.077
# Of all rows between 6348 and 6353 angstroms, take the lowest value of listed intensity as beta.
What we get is 6.783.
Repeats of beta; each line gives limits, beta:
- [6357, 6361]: 6.408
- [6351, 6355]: 6.467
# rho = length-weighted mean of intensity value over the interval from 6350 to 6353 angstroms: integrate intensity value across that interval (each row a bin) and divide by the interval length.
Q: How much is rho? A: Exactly 6.81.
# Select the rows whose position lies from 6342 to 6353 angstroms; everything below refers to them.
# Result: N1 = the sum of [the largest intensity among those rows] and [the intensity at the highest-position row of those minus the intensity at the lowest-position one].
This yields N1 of 6.99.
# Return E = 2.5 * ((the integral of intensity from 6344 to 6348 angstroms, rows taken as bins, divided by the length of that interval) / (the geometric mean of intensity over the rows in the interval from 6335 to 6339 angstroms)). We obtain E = 2.67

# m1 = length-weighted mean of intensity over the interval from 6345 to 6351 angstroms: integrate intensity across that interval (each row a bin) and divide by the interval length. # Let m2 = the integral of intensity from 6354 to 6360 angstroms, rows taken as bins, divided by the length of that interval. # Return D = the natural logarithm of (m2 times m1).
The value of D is 3.81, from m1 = 7.1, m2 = 6.43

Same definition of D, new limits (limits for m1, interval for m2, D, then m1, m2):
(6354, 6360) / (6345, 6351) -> 3.81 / 6.4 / 7.05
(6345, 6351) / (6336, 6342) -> 3.85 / 7.1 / 6.69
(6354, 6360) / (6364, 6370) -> 3.75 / 6.4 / 6.63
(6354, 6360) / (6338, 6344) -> 3.78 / 6.4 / 6.79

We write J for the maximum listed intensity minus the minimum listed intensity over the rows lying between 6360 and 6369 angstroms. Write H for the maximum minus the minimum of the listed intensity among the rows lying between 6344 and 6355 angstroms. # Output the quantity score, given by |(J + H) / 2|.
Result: 0.395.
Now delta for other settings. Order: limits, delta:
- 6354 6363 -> -0.12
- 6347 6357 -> -0.11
